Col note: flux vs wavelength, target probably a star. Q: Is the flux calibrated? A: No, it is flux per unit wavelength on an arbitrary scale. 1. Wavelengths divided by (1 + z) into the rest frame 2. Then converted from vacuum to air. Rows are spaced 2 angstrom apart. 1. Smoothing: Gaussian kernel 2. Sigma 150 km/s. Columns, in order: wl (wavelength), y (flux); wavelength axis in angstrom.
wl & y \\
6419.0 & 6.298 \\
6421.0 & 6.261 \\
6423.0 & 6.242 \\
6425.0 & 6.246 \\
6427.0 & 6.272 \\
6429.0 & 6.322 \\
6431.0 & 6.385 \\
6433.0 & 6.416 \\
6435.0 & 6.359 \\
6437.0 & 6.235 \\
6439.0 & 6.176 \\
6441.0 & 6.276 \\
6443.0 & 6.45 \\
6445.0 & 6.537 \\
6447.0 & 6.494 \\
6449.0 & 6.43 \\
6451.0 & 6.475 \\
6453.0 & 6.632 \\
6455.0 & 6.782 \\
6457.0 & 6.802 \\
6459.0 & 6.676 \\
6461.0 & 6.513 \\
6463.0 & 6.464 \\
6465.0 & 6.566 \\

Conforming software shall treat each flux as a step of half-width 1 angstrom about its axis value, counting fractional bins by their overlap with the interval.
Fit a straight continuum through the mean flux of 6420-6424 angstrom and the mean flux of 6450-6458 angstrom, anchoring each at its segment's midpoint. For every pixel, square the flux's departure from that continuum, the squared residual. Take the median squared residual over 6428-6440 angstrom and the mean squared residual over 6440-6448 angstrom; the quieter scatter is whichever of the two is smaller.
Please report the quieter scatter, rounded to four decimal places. 0.0023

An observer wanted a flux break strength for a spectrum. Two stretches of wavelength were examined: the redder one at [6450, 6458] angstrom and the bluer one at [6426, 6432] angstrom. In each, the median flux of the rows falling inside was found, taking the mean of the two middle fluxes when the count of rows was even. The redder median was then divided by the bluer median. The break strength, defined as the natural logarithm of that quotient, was 0.059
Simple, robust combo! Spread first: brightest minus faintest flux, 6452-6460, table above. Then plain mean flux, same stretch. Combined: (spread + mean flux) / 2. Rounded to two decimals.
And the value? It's 3.45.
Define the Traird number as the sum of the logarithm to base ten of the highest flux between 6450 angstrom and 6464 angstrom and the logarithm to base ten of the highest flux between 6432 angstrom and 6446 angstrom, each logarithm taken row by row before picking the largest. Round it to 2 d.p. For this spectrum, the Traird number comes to 1.65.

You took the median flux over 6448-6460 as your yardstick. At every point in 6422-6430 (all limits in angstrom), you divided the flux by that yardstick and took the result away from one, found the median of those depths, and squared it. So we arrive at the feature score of 0.0035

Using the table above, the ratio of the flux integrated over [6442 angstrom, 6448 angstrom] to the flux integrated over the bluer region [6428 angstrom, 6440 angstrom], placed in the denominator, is 0.5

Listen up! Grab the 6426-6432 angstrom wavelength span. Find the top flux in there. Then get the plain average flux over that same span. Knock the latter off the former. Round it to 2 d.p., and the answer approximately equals 0.06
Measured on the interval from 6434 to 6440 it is 0.10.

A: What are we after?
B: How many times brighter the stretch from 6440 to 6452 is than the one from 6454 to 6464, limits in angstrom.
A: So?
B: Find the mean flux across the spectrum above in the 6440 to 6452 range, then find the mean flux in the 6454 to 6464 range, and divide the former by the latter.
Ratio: 0.969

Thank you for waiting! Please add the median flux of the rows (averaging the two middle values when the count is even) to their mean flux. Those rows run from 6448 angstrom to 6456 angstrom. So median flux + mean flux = 13.1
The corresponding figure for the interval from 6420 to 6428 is 12.5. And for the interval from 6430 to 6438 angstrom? 12.7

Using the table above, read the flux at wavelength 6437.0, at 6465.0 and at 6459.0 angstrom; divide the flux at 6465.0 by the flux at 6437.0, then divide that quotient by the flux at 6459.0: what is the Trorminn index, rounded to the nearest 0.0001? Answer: 0.1577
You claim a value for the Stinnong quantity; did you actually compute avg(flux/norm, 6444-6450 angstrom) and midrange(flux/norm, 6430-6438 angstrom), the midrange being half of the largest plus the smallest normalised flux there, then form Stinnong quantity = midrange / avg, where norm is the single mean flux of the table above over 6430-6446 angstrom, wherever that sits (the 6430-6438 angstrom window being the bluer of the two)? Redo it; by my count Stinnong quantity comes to 0.98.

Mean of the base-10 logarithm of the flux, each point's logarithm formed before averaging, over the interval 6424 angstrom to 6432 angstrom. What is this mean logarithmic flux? 0.800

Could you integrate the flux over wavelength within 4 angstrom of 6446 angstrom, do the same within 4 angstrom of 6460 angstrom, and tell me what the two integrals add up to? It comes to 104.7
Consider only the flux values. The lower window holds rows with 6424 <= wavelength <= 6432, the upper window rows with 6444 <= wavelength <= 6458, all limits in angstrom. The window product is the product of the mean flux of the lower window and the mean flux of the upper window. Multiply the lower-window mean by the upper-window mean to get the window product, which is 41.6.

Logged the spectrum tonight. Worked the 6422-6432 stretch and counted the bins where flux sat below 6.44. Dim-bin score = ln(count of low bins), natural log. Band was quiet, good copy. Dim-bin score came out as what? 1.6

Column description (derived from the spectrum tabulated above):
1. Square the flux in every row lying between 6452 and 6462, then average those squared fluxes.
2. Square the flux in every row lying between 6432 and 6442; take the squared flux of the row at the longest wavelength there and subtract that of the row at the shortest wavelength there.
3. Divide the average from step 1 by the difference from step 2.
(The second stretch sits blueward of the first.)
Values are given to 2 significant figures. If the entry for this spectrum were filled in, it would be -25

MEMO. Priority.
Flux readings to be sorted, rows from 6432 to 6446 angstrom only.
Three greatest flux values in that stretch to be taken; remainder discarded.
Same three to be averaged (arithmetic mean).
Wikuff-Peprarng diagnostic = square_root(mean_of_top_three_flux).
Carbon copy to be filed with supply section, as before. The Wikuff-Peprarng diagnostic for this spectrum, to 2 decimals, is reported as 2.54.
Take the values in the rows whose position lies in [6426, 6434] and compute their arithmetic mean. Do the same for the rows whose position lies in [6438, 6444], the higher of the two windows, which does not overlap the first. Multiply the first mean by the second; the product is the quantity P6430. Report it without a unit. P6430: 40.0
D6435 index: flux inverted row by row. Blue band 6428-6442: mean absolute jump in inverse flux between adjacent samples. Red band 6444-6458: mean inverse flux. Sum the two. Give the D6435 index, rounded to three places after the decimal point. 0.154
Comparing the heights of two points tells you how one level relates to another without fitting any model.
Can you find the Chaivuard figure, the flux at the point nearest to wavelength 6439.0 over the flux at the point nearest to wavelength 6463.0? 0.955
